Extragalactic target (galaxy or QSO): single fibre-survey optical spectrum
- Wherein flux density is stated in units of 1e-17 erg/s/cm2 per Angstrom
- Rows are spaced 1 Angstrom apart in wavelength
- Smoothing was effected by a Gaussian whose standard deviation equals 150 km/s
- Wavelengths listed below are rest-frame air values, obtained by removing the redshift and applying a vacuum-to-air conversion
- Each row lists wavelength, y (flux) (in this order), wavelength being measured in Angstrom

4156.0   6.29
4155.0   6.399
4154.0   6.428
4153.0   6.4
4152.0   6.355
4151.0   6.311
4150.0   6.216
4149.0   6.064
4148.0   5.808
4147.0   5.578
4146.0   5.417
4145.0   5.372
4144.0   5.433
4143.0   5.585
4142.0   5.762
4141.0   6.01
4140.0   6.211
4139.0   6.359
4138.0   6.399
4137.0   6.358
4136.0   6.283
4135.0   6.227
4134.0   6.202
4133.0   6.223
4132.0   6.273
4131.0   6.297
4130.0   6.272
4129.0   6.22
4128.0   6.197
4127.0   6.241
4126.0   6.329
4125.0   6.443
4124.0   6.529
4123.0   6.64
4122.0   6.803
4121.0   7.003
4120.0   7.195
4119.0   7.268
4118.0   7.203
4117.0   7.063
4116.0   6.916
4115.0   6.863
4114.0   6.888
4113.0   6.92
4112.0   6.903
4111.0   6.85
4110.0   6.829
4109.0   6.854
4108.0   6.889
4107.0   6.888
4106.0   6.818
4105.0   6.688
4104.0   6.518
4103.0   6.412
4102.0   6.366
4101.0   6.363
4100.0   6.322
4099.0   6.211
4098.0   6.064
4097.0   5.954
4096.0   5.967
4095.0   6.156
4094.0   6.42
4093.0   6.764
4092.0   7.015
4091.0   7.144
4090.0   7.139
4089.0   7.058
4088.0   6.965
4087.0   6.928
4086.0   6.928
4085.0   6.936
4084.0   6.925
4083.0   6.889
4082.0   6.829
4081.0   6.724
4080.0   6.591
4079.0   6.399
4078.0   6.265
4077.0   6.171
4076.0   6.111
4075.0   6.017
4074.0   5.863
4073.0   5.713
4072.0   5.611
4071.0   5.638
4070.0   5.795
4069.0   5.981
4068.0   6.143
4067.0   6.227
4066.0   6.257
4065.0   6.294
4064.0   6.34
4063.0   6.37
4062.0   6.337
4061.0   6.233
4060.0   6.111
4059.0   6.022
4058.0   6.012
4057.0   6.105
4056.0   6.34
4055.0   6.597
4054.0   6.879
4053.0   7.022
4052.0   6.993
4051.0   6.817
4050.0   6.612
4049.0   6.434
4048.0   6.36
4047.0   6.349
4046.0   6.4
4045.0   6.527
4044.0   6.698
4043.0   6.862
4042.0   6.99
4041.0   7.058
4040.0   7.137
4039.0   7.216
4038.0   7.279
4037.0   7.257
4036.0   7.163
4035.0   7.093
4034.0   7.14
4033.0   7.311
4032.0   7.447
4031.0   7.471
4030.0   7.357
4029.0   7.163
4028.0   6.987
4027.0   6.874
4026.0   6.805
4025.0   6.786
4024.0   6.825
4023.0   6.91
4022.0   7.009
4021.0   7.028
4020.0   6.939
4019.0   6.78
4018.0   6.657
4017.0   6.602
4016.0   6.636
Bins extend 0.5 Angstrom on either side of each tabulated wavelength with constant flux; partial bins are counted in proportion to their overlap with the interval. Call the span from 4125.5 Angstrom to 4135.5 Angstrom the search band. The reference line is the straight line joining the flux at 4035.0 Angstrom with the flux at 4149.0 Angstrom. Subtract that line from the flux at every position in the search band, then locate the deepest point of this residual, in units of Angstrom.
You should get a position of 4128.0 Angstrom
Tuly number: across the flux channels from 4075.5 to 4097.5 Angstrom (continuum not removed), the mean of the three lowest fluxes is 6.0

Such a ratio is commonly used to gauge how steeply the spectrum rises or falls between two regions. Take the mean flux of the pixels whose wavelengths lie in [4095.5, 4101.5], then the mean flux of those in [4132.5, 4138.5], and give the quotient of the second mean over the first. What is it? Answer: 1.02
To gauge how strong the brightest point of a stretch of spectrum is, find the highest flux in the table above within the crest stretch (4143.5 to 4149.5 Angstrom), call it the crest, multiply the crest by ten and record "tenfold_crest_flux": 60.6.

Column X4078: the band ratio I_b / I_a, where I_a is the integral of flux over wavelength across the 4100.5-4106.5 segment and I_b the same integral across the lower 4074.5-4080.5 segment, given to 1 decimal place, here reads 1.0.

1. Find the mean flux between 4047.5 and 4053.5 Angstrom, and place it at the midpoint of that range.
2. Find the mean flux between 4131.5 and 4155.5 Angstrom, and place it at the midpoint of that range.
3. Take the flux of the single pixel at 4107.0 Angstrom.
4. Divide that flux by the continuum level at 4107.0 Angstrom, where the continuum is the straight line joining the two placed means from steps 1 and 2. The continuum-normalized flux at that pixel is 1.09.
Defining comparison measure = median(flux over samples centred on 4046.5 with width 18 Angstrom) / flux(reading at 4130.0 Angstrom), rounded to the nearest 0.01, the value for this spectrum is 1.09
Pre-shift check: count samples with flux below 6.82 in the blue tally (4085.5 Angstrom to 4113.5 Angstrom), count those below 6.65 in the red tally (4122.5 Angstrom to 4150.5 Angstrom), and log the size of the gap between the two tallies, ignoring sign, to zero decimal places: 14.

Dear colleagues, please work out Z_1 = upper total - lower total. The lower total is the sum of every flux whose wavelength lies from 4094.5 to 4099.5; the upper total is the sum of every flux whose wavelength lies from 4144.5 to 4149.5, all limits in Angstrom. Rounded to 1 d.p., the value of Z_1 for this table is -2.1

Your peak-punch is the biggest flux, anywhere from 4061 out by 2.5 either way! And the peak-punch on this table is 6.37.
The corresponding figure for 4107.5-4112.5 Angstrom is 6.903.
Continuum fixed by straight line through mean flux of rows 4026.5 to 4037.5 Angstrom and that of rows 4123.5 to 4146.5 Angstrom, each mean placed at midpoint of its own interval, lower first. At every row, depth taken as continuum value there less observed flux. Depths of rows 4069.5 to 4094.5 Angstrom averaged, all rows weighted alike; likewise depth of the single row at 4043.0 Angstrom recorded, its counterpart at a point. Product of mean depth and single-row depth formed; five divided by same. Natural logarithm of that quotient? 4.9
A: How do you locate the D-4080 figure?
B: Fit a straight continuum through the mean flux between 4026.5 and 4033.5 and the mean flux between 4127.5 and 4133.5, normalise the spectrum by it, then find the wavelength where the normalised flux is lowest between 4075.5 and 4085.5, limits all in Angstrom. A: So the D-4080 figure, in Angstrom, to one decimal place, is 4076.0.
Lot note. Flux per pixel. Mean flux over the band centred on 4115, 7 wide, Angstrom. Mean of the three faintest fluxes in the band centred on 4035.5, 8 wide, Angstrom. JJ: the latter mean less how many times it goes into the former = 6.2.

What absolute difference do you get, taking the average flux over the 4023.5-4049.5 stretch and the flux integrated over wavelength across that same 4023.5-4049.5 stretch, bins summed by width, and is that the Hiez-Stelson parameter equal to 174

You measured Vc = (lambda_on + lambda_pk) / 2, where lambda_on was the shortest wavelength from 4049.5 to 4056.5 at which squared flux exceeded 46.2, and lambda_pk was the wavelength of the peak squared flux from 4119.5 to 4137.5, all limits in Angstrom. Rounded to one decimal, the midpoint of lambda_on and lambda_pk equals 4085.5 Angstrom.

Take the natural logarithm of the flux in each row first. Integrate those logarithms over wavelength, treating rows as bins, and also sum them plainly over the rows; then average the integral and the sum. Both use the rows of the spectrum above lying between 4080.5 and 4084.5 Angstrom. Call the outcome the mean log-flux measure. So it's 7.69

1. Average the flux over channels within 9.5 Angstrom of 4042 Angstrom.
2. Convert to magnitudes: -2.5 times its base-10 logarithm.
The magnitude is -2.09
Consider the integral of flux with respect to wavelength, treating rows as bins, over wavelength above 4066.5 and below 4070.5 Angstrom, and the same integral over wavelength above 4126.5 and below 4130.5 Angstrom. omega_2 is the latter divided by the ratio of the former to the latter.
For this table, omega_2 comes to 25.7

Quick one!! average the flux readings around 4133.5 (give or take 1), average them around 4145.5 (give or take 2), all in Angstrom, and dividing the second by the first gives 0.88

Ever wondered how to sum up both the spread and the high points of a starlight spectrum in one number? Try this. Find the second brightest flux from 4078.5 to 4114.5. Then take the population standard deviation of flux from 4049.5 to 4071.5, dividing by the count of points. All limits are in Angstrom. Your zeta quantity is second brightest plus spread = 7.5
